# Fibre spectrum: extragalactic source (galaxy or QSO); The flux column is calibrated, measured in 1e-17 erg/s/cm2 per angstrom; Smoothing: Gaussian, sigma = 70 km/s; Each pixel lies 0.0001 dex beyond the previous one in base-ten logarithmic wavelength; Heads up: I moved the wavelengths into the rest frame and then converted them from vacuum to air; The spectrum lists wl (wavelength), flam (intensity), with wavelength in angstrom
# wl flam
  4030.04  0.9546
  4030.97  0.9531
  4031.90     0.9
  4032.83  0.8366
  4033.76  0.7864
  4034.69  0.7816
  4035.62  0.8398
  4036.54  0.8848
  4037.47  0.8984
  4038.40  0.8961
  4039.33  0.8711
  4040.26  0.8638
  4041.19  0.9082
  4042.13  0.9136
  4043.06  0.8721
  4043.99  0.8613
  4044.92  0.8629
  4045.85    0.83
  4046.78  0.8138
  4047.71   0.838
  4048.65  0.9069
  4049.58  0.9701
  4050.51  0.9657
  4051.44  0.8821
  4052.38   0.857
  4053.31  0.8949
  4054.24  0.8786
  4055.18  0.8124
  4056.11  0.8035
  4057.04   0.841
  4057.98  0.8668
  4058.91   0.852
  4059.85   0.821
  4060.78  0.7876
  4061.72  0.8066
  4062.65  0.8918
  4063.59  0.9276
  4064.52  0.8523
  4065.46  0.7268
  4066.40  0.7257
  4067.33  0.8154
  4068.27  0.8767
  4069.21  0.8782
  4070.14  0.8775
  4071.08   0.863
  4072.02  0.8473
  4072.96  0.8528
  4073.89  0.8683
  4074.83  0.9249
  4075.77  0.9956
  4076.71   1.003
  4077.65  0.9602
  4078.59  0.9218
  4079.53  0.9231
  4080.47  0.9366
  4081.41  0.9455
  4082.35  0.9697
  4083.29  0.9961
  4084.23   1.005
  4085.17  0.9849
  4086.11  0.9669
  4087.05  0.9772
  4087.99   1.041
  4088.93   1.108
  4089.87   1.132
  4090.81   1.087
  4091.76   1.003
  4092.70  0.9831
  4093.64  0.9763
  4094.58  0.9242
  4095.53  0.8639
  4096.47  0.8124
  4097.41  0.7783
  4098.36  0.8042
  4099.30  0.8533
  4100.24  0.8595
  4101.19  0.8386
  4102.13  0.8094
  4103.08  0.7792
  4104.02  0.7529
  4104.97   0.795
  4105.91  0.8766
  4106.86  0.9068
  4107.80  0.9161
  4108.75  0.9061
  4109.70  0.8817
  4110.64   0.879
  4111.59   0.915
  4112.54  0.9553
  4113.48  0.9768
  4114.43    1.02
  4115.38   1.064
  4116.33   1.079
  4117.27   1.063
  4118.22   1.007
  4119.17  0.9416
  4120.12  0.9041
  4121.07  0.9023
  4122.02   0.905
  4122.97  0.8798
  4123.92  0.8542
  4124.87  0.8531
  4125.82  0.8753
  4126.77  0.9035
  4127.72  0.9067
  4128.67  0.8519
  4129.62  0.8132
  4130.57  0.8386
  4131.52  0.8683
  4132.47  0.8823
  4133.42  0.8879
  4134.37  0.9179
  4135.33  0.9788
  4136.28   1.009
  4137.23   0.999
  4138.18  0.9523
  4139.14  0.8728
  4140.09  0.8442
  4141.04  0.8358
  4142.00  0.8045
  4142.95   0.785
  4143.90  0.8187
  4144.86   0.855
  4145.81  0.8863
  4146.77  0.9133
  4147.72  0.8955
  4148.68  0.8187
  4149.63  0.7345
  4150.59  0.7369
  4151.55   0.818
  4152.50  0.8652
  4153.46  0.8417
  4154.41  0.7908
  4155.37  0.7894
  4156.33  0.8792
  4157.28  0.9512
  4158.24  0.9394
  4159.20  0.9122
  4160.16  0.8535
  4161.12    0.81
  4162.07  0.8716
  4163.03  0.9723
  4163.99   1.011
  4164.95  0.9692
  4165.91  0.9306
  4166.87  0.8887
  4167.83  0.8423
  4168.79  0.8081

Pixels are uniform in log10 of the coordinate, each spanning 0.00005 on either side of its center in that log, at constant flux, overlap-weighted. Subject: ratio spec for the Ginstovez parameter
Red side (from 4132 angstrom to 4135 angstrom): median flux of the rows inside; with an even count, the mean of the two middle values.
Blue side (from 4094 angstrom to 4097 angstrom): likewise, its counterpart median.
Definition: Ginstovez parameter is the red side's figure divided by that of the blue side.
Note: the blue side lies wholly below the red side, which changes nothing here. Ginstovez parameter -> 1.03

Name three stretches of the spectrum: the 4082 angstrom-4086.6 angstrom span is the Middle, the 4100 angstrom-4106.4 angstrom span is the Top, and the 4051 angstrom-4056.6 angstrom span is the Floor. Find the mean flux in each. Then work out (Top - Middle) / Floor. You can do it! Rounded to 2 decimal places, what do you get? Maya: -0.20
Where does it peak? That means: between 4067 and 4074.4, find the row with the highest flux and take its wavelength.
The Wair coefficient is 4069.21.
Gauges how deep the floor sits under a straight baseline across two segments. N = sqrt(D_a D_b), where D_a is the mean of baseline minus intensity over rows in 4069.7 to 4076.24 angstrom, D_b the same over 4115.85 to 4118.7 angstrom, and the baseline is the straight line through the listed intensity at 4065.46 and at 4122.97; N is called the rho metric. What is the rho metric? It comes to 0.163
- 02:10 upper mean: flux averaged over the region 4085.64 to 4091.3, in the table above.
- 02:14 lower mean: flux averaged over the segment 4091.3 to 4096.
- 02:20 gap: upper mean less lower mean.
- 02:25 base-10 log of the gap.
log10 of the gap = -0.99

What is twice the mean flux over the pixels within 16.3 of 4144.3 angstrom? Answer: 1.73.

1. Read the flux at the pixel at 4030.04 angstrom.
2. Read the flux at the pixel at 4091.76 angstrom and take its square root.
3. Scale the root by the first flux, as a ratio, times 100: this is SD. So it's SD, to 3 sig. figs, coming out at 105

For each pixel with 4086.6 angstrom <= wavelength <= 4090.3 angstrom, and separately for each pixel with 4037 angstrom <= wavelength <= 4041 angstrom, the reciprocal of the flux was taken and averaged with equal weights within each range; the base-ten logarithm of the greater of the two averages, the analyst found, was 0.054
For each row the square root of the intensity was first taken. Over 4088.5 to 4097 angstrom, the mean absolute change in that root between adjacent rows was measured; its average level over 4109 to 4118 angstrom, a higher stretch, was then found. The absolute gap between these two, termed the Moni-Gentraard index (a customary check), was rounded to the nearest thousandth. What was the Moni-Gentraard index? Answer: 0.968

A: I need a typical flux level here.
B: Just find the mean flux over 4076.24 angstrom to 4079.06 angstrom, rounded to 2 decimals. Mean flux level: 0.96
